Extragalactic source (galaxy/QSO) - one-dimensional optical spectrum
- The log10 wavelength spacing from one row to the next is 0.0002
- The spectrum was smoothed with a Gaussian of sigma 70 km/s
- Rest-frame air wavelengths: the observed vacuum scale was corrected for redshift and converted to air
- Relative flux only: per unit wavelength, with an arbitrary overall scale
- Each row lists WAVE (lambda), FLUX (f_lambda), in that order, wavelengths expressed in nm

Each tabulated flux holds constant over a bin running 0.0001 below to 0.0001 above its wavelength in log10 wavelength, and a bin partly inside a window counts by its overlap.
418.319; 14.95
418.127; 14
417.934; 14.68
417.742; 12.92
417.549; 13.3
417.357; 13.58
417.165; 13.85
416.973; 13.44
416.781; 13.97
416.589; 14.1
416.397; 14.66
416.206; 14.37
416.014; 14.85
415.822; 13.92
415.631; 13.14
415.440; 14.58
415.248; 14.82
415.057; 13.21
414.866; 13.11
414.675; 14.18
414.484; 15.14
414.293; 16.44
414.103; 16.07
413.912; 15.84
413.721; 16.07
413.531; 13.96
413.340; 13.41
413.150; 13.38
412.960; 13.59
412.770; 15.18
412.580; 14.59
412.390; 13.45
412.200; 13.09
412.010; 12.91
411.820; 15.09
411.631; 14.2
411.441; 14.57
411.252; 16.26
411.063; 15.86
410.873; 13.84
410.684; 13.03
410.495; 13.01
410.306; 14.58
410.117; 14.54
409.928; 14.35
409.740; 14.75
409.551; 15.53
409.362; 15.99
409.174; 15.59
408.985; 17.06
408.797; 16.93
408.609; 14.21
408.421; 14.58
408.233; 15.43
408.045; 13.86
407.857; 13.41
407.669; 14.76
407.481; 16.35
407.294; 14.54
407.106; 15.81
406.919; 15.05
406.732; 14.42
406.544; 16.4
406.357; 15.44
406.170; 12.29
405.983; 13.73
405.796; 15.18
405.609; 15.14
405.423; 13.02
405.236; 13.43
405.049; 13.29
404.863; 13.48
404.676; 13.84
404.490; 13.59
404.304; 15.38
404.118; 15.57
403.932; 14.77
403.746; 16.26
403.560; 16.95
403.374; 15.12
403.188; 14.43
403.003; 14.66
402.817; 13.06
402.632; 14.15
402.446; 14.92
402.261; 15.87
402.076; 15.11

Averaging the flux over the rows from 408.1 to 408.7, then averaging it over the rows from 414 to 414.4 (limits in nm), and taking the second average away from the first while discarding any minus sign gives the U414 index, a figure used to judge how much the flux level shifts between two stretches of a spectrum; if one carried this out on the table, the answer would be 1.5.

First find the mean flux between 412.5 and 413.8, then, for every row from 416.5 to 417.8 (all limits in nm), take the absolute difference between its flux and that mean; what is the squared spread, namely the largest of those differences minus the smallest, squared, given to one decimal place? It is 1.4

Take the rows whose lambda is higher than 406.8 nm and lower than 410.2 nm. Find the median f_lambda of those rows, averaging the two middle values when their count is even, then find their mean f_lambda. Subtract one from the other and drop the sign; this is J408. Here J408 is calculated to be 0.25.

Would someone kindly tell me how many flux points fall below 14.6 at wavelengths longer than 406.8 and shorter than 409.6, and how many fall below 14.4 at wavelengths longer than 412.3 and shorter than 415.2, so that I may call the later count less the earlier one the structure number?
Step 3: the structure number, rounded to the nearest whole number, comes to 3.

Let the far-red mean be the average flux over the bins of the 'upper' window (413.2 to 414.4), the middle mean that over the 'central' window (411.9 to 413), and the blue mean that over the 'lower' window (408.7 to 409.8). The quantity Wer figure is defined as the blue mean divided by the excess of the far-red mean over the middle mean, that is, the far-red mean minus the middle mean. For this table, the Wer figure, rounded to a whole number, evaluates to 11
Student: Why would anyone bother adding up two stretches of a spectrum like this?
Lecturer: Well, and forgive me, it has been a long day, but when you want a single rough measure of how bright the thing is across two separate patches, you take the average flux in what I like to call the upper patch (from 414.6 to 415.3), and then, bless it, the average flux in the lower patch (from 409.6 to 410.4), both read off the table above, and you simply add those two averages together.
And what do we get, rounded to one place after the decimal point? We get 28.4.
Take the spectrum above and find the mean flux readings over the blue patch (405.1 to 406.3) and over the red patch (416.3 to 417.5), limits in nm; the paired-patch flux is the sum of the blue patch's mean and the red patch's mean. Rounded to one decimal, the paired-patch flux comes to 27.7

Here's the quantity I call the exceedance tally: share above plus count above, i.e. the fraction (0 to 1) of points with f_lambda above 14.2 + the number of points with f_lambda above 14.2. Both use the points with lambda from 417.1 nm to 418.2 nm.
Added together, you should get 1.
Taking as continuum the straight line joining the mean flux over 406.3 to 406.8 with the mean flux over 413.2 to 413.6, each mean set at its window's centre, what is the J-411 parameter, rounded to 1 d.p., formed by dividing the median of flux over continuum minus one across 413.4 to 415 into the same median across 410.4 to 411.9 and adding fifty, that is 50.1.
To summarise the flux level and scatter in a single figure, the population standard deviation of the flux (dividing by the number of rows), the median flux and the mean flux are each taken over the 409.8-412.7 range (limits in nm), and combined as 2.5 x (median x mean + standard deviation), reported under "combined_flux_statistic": 513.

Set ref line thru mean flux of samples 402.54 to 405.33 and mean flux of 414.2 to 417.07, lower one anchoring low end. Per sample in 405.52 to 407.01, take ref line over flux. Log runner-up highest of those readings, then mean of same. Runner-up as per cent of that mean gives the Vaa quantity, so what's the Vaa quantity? 106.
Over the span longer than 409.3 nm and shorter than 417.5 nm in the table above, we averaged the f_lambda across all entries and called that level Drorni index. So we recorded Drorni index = 14.4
